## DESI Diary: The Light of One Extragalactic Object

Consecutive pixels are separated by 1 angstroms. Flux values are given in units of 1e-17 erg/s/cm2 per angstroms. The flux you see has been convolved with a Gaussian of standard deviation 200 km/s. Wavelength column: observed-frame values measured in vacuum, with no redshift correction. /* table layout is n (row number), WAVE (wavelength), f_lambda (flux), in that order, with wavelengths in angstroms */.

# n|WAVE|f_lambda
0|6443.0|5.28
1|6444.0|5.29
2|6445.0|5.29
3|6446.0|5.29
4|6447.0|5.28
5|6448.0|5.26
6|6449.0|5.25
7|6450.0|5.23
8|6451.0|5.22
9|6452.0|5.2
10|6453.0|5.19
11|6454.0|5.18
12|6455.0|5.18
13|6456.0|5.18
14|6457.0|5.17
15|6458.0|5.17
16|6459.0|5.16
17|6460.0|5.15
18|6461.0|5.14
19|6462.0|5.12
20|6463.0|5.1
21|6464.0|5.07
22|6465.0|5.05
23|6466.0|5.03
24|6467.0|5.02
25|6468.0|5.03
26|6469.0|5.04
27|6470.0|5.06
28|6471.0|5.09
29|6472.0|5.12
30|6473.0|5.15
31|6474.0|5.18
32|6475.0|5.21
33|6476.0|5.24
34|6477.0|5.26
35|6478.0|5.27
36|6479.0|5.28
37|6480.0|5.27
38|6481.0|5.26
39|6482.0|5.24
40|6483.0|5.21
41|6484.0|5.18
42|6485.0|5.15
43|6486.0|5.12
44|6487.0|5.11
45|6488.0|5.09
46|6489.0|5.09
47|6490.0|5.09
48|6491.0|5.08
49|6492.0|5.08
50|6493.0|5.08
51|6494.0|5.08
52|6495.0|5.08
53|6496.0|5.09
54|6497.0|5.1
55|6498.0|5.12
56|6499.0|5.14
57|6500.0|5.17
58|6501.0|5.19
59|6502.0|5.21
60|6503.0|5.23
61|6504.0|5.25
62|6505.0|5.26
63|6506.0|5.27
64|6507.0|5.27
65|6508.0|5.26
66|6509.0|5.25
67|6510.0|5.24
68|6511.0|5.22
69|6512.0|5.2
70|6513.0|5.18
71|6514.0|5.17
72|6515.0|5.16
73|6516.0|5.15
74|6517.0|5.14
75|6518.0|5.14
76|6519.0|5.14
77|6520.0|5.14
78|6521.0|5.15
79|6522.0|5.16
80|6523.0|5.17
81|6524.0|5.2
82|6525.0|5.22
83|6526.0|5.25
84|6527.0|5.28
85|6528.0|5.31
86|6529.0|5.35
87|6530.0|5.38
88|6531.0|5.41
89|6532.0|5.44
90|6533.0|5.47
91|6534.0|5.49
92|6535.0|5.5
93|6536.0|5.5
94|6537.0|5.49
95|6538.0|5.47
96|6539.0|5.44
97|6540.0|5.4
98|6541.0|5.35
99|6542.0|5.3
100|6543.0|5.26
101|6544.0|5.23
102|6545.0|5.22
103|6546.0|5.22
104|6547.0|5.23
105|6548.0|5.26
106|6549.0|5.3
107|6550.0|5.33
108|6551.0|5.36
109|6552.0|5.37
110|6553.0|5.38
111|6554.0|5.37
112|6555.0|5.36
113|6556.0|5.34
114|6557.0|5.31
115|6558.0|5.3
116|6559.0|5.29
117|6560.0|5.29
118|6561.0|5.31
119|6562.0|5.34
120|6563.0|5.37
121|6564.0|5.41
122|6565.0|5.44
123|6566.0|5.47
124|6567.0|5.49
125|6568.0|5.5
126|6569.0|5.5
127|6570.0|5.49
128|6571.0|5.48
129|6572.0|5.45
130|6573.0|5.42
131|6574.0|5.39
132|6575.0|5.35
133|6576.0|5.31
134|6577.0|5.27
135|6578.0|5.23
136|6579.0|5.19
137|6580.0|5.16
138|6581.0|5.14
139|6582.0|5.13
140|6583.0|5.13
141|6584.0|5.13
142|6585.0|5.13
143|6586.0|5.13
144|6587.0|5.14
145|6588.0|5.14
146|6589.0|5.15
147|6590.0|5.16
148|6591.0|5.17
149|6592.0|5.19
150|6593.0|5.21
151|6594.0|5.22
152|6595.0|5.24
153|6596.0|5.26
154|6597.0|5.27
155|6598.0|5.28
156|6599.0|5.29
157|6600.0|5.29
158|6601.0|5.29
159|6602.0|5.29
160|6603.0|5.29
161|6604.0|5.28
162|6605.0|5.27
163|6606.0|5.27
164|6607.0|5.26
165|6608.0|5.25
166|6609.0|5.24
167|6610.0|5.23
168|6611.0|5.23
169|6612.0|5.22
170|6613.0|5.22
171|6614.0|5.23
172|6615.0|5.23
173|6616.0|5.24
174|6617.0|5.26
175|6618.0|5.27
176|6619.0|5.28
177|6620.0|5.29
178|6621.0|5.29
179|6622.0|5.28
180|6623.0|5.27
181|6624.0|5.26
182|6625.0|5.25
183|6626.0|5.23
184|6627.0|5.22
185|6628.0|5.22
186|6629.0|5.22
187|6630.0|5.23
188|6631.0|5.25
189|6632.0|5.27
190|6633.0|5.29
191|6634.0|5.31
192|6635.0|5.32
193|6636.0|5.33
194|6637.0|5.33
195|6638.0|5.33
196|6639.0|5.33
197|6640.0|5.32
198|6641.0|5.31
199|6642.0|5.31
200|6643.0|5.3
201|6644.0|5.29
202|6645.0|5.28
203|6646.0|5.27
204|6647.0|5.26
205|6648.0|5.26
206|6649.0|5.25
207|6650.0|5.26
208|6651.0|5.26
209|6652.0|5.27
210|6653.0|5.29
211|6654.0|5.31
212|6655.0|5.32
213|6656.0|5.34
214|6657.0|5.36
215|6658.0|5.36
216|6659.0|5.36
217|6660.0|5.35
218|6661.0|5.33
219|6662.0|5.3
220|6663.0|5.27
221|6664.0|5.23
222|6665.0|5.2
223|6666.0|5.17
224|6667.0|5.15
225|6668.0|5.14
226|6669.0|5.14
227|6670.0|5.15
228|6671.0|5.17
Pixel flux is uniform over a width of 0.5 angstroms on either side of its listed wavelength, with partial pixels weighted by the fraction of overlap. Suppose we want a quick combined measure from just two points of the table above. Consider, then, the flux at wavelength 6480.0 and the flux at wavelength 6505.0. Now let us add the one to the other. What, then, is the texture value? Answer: 10.5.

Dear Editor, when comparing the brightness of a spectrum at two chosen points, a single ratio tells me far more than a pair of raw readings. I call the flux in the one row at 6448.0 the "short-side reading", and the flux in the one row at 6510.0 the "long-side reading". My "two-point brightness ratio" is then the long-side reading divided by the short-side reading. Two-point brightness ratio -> 1.00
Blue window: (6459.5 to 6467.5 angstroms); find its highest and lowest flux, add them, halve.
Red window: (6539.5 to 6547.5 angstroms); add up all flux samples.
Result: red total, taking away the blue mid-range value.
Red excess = 37.1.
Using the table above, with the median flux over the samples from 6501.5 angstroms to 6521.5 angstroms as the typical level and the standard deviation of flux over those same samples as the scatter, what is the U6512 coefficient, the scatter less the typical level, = -5.16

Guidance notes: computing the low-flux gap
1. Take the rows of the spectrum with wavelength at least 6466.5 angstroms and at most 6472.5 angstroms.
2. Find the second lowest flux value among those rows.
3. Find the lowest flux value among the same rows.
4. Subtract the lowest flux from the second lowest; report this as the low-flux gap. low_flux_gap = 0.010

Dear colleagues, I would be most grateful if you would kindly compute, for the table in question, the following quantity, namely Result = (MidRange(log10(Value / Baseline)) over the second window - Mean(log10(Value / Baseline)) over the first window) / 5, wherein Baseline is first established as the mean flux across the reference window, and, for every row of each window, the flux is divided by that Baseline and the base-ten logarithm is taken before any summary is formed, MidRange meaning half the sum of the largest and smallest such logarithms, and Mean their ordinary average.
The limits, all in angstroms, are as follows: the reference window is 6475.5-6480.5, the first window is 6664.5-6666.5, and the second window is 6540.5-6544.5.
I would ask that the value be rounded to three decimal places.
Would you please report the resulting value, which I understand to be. 0.002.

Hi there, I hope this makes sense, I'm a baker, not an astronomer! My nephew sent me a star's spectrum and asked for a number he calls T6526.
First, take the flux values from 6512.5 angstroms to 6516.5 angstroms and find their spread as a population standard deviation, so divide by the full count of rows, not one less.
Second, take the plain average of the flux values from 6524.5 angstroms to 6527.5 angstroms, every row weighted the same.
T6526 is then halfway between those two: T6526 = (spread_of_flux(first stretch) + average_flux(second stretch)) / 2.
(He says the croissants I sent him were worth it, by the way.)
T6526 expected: 2.63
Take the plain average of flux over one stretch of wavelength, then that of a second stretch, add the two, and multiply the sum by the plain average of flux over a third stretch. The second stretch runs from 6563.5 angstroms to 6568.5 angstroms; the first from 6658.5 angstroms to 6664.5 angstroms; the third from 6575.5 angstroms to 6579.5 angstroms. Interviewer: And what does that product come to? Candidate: 56.5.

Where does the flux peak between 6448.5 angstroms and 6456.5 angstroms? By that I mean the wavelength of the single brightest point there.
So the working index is 6449.0 angstroms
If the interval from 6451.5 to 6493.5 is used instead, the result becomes 6479.0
